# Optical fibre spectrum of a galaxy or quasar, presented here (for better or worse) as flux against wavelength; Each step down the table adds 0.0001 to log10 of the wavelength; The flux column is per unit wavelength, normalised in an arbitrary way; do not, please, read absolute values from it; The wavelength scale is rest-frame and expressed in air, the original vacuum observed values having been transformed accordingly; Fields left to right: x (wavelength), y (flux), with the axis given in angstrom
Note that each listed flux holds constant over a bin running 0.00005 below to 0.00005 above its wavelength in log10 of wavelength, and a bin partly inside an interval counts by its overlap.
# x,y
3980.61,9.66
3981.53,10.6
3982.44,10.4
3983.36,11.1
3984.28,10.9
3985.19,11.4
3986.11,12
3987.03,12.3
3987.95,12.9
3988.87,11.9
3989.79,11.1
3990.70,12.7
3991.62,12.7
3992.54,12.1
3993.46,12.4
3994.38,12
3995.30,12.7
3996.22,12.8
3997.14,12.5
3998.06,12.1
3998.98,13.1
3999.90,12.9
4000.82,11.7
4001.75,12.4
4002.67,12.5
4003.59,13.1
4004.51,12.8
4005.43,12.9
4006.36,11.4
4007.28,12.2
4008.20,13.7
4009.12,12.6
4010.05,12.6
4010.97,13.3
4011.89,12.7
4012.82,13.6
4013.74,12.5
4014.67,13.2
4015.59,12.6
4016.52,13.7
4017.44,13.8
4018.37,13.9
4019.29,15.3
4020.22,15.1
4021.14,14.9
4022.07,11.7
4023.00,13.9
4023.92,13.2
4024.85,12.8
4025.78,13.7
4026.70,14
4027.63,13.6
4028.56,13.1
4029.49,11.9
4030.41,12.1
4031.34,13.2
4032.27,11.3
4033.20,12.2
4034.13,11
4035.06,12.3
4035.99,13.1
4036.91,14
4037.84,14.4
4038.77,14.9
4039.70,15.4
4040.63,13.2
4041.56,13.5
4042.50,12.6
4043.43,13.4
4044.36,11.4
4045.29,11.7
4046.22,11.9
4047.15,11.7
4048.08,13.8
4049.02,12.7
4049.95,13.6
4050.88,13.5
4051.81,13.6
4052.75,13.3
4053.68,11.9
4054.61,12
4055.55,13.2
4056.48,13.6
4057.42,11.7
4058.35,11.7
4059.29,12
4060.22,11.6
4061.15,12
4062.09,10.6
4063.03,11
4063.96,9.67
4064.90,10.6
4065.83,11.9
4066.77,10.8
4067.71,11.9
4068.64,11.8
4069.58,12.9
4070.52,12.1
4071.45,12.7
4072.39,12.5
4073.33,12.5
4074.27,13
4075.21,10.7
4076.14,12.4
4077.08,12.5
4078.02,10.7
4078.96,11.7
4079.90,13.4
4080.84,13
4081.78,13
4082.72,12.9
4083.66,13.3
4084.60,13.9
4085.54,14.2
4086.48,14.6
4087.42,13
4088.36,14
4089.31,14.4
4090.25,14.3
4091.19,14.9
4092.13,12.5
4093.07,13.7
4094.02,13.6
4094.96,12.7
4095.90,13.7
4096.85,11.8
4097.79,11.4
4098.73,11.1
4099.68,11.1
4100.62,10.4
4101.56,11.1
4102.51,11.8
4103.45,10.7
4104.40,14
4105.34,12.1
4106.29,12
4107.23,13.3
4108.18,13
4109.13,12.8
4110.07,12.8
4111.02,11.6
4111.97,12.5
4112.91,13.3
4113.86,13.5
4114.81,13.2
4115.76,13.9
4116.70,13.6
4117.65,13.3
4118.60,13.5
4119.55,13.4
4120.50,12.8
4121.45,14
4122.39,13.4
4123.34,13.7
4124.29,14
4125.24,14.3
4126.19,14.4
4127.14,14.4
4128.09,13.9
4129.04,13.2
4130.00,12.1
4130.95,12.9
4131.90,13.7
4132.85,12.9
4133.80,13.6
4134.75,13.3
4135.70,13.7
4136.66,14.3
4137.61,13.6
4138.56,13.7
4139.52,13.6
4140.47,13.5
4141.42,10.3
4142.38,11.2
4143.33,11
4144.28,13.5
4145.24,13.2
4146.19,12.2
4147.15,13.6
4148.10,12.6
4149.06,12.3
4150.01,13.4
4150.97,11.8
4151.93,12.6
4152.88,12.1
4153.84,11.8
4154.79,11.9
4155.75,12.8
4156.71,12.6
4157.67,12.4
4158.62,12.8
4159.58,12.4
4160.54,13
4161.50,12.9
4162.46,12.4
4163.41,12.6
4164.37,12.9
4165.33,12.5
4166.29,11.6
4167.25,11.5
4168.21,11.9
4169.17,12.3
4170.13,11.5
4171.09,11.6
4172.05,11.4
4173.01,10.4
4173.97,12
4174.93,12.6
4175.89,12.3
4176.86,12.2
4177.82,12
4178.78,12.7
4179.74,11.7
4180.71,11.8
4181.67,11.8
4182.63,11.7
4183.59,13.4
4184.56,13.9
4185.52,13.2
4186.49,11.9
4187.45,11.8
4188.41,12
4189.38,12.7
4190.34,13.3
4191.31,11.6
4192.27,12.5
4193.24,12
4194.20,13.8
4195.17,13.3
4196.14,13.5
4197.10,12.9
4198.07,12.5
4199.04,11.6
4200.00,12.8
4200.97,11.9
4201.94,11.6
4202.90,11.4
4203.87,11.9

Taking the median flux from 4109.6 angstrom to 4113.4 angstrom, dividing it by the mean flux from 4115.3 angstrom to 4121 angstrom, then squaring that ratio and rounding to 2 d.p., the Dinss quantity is 0.89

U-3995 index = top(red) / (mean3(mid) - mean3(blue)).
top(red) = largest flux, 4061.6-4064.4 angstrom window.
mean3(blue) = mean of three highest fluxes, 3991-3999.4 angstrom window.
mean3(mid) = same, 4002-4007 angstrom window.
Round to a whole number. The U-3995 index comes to 165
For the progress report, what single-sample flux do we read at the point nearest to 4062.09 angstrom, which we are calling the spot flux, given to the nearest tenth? 10.6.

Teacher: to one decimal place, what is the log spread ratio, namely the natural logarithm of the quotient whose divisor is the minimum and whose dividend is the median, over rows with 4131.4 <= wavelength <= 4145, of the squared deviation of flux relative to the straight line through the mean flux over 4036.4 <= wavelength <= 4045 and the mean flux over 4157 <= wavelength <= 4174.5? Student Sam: 2.2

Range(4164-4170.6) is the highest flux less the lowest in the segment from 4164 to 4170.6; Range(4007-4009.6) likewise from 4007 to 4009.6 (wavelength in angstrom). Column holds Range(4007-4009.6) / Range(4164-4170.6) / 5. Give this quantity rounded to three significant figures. 0.214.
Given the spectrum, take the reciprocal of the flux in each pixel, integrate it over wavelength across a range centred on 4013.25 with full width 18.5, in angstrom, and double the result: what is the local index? 2.81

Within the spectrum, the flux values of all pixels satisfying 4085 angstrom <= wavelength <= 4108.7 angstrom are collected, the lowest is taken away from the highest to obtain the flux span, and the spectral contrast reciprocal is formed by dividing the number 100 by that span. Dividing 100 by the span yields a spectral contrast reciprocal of 22.2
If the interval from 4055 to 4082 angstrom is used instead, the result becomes 25.4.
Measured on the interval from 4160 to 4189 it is 28.6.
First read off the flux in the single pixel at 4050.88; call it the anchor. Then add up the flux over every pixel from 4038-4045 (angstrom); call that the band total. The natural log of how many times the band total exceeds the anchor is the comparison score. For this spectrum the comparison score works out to 1.9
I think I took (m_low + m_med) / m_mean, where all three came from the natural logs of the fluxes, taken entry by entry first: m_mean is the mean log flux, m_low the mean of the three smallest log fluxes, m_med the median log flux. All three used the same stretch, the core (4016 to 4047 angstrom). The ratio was 1.94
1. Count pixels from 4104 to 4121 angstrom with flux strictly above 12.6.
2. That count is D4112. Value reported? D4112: 14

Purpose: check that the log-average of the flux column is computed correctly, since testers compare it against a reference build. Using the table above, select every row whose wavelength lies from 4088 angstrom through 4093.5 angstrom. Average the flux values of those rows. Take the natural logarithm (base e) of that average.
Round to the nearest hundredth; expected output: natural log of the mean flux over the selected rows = 2.64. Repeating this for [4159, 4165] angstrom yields 2.54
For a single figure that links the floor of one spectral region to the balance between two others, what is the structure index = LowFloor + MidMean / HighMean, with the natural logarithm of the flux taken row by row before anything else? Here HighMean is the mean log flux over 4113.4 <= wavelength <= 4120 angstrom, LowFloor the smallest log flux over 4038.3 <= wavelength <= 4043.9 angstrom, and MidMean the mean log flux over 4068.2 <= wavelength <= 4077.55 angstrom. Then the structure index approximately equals 3.50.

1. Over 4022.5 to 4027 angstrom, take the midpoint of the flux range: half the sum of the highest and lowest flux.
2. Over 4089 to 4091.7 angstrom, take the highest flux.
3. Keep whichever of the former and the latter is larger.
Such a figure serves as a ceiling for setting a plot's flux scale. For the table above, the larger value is 14.9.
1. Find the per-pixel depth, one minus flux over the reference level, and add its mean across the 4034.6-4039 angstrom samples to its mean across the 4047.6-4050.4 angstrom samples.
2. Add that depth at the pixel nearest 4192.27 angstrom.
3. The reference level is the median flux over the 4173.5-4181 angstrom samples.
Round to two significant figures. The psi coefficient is -0.27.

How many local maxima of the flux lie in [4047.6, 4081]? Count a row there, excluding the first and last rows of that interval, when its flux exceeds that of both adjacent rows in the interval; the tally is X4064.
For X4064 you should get 13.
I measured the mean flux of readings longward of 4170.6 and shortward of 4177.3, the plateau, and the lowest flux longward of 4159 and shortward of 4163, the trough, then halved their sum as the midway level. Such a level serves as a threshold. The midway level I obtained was 12.1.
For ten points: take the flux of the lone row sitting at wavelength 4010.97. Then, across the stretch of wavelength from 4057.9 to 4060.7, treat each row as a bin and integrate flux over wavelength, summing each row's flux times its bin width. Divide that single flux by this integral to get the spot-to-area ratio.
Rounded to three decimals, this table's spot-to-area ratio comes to 0.403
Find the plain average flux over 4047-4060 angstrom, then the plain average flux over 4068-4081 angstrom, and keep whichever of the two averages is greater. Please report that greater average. 12.7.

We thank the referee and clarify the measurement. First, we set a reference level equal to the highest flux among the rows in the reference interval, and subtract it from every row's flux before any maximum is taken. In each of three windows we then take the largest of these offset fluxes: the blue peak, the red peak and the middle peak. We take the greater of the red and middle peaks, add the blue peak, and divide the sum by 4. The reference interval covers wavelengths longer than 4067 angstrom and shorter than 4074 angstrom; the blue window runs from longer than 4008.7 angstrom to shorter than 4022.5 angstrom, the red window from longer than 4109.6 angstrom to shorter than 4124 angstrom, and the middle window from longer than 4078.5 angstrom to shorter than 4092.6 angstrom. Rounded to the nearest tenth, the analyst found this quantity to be 1.1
